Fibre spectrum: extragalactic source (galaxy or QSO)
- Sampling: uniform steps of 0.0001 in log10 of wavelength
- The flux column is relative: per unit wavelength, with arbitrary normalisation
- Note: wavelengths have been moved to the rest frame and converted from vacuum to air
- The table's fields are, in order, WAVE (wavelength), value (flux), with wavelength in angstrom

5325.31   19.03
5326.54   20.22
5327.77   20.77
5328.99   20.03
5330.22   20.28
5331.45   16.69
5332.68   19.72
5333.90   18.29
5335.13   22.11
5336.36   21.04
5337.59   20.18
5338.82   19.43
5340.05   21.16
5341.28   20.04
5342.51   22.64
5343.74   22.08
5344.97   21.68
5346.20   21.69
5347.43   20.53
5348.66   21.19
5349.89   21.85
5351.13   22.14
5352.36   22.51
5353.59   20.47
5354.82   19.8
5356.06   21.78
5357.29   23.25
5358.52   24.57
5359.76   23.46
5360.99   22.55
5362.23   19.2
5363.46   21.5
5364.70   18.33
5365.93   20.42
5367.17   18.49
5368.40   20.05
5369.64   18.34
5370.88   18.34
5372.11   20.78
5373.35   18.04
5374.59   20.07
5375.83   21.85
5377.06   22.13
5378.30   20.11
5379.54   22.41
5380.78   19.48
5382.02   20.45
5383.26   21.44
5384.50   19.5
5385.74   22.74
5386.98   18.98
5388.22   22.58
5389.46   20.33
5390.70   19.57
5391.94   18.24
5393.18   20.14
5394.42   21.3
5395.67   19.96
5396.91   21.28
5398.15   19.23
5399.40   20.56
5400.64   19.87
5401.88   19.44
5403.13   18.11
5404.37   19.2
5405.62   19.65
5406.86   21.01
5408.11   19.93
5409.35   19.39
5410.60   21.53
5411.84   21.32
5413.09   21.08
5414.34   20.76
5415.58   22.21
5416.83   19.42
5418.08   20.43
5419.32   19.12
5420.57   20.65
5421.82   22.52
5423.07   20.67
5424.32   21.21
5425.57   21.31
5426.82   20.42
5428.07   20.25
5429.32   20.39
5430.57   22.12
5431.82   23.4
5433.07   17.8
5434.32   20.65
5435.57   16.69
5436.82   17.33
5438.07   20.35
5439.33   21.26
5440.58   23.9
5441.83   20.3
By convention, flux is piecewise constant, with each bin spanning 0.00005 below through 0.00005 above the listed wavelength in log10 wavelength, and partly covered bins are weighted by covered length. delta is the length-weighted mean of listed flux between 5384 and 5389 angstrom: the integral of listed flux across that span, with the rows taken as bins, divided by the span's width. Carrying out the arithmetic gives 21.0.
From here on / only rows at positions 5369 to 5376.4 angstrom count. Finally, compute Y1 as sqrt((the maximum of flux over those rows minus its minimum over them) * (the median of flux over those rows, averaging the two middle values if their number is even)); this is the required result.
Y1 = 8.6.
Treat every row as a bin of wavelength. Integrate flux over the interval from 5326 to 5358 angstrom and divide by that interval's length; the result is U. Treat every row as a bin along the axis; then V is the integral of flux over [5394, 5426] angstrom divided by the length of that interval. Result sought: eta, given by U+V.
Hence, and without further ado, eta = 41.3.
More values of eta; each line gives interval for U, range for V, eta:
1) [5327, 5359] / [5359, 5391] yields 41.4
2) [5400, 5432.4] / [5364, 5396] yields 40.8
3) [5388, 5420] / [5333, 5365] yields 41.5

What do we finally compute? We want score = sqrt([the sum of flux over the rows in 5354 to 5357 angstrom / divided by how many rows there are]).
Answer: 4.56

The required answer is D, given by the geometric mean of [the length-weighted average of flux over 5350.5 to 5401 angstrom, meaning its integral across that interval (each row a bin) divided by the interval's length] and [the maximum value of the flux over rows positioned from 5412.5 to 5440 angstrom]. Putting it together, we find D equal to 22.0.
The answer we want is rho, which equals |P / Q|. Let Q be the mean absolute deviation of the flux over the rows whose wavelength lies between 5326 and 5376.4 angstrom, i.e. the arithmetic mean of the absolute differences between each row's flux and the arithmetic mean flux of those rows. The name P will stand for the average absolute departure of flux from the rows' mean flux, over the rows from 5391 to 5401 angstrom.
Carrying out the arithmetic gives 0.6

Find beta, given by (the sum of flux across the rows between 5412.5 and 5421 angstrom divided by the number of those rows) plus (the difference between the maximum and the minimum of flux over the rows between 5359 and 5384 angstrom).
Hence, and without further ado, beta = 25.9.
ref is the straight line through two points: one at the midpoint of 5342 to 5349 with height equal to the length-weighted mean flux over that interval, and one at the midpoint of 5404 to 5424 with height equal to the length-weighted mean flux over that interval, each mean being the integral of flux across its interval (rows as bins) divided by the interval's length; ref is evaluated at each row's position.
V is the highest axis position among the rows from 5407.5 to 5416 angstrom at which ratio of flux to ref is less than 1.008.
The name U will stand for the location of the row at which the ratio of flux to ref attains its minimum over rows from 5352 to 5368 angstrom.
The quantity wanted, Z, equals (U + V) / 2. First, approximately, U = 5364.70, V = 5409.35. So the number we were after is 5387.0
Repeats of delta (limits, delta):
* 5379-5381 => 21.2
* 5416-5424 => 20.5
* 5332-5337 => 20.3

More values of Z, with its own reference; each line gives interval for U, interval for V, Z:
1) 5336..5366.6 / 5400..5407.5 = 5385.2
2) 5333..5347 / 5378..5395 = 5363.5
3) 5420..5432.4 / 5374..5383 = 5405.0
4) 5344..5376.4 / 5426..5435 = 5403.2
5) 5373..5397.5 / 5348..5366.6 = 5369.6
